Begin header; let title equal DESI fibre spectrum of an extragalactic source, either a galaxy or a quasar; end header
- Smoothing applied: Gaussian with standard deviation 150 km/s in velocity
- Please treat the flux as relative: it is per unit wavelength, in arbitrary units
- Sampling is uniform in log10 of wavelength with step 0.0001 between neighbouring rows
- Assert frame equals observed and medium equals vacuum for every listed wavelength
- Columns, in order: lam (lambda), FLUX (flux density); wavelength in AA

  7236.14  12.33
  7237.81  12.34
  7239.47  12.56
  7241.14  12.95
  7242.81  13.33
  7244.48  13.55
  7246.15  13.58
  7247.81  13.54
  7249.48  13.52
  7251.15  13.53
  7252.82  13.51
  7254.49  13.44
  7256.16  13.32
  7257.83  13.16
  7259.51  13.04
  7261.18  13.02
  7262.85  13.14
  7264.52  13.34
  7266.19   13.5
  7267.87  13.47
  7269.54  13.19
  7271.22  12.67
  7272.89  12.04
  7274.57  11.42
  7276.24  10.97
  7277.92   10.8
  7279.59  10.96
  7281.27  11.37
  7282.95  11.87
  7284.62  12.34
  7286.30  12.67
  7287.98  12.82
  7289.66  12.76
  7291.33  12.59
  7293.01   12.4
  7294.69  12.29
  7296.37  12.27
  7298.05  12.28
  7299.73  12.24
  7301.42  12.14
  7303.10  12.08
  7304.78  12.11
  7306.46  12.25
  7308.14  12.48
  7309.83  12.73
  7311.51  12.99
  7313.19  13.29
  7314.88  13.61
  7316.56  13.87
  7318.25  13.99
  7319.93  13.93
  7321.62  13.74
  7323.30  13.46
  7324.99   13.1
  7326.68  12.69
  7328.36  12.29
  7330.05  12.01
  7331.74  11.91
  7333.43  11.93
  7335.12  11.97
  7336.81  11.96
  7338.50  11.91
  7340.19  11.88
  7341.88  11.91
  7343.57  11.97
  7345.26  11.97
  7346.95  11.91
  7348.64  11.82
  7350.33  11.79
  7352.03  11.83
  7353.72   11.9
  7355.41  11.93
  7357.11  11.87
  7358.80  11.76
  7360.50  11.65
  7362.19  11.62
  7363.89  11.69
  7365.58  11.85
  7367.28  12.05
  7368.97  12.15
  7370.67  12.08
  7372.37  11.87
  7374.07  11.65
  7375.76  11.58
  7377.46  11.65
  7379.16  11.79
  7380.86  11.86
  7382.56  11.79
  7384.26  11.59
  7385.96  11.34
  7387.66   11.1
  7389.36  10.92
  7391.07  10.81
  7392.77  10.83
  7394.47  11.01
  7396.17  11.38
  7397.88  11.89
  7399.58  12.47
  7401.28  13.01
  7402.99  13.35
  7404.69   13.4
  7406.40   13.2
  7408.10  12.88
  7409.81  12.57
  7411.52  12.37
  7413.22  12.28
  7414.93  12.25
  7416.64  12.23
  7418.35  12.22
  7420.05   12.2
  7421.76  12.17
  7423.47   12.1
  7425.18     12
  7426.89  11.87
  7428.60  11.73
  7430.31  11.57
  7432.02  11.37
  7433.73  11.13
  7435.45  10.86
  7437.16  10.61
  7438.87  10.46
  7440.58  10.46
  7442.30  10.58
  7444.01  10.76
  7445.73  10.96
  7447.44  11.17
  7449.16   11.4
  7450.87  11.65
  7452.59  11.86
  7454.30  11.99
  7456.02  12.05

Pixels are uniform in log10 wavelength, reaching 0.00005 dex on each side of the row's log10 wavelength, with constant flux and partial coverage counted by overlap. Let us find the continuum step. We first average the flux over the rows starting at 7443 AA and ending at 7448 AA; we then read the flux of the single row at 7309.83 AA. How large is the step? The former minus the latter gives -1.8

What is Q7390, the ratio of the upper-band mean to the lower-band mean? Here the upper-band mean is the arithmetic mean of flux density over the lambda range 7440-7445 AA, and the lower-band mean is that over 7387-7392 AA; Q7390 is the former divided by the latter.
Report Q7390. 0.97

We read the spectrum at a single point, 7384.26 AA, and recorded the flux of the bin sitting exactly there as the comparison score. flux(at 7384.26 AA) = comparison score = 11.59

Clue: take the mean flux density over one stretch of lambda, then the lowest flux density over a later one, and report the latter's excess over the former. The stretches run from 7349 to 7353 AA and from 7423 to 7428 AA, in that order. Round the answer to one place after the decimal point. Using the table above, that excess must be 0.1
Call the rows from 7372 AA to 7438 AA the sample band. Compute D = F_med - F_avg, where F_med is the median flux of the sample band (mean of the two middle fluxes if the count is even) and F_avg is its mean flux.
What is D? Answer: -0.01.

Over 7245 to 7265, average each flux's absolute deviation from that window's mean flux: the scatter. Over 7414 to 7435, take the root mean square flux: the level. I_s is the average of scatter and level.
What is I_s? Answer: 6.0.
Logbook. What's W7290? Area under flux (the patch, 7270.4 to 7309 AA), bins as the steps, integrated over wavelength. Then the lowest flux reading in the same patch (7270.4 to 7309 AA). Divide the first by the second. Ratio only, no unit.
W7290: 43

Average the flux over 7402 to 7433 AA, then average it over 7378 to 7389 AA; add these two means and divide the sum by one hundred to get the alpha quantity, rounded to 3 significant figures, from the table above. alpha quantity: 0.239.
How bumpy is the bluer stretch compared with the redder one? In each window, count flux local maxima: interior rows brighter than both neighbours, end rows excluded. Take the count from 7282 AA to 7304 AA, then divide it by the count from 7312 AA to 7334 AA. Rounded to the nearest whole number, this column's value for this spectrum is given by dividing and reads 2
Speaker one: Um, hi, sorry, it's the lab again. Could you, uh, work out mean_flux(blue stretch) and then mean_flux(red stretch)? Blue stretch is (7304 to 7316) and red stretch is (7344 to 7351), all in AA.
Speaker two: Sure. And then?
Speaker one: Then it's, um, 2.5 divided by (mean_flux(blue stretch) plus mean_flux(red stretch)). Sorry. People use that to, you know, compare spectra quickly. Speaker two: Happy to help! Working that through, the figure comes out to 0.101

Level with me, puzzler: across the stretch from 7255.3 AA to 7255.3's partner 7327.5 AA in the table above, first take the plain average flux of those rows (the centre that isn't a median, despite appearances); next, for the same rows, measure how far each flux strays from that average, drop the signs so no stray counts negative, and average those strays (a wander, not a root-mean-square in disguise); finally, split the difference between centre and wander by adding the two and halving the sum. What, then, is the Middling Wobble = 6.6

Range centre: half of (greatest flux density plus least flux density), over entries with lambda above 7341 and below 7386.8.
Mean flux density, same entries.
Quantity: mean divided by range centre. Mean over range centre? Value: 1.01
